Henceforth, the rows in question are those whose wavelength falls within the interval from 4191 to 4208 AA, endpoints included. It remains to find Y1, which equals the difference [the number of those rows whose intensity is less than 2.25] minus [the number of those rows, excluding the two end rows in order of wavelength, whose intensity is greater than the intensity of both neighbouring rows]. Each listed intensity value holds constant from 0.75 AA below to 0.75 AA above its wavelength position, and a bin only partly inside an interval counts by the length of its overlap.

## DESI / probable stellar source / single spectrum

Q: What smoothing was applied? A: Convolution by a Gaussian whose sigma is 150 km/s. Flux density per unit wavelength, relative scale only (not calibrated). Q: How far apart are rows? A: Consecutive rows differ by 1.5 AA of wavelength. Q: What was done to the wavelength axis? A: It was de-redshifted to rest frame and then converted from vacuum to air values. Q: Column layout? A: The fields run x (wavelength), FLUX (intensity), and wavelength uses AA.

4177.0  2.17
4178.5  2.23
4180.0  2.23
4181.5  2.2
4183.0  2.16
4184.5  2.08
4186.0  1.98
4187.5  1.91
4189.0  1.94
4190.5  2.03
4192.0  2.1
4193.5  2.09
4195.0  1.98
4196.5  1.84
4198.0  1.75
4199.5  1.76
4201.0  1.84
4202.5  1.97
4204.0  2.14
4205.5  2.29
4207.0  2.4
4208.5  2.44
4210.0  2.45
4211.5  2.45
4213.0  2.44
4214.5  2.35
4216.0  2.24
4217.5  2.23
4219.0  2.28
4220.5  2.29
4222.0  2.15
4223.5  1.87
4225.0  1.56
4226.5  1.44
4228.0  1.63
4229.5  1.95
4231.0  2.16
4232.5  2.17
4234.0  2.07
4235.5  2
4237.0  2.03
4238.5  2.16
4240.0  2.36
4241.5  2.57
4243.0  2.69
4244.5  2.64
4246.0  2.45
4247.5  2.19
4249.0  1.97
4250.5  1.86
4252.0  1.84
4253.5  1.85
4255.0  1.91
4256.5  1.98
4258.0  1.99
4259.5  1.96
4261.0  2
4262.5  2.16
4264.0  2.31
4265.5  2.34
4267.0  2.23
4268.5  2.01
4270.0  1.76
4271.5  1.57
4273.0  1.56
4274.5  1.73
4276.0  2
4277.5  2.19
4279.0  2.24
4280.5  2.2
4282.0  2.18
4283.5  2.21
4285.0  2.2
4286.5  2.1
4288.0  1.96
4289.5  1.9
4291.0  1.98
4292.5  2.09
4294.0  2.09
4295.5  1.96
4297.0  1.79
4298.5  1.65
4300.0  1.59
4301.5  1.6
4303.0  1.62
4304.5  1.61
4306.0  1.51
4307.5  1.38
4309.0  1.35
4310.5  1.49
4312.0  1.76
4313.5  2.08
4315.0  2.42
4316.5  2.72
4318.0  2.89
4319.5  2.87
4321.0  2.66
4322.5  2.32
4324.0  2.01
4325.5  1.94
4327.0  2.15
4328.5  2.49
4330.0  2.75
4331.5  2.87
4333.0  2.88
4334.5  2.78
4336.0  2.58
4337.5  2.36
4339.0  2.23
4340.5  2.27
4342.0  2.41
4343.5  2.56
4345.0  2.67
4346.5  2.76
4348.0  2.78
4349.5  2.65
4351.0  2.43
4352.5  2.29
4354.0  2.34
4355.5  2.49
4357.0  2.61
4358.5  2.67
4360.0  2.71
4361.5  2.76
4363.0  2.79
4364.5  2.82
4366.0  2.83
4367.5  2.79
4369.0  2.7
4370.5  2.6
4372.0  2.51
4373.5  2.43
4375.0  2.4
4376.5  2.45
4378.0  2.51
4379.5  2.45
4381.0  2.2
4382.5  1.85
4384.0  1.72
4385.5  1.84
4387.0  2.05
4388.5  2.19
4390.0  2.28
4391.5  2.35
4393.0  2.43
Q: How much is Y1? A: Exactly 9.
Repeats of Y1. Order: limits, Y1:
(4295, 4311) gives 10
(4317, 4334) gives 3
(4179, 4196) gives 10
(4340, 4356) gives -1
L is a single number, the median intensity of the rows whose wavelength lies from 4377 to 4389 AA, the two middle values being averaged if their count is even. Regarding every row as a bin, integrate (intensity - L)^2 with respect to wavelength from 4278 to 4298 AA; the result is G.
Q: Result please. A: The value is 0.46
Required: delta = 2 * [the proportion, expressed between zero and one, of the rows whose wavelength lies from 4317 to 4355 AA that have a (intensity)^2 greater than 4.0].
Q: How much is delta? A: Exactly 1.9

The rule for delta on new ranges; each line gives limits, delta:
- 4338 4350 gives 2.0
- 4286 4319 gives 0.6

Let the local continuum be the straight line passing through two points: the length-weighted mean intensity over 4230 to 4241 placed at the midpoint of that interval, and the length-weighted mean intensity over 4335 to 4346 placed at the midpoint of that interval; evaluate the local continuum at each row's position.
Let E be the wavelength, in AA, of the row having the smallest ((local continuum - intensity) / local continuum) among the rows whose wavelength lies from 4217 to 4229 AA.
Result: 4220.5 AA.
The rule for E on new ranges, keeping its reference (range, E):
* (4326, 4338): 4333.0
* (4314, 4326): 4318.0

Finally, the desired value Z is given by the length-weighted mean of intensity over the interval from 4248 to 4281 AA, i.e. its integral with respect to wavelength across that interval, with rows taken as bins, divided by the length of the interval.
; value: 1.98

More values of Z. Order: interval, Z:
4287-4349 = 2.19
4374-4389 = 2.17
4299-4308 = 1.56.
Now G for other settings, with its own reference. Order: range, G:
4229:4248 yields 1.53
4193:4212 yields 1.31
